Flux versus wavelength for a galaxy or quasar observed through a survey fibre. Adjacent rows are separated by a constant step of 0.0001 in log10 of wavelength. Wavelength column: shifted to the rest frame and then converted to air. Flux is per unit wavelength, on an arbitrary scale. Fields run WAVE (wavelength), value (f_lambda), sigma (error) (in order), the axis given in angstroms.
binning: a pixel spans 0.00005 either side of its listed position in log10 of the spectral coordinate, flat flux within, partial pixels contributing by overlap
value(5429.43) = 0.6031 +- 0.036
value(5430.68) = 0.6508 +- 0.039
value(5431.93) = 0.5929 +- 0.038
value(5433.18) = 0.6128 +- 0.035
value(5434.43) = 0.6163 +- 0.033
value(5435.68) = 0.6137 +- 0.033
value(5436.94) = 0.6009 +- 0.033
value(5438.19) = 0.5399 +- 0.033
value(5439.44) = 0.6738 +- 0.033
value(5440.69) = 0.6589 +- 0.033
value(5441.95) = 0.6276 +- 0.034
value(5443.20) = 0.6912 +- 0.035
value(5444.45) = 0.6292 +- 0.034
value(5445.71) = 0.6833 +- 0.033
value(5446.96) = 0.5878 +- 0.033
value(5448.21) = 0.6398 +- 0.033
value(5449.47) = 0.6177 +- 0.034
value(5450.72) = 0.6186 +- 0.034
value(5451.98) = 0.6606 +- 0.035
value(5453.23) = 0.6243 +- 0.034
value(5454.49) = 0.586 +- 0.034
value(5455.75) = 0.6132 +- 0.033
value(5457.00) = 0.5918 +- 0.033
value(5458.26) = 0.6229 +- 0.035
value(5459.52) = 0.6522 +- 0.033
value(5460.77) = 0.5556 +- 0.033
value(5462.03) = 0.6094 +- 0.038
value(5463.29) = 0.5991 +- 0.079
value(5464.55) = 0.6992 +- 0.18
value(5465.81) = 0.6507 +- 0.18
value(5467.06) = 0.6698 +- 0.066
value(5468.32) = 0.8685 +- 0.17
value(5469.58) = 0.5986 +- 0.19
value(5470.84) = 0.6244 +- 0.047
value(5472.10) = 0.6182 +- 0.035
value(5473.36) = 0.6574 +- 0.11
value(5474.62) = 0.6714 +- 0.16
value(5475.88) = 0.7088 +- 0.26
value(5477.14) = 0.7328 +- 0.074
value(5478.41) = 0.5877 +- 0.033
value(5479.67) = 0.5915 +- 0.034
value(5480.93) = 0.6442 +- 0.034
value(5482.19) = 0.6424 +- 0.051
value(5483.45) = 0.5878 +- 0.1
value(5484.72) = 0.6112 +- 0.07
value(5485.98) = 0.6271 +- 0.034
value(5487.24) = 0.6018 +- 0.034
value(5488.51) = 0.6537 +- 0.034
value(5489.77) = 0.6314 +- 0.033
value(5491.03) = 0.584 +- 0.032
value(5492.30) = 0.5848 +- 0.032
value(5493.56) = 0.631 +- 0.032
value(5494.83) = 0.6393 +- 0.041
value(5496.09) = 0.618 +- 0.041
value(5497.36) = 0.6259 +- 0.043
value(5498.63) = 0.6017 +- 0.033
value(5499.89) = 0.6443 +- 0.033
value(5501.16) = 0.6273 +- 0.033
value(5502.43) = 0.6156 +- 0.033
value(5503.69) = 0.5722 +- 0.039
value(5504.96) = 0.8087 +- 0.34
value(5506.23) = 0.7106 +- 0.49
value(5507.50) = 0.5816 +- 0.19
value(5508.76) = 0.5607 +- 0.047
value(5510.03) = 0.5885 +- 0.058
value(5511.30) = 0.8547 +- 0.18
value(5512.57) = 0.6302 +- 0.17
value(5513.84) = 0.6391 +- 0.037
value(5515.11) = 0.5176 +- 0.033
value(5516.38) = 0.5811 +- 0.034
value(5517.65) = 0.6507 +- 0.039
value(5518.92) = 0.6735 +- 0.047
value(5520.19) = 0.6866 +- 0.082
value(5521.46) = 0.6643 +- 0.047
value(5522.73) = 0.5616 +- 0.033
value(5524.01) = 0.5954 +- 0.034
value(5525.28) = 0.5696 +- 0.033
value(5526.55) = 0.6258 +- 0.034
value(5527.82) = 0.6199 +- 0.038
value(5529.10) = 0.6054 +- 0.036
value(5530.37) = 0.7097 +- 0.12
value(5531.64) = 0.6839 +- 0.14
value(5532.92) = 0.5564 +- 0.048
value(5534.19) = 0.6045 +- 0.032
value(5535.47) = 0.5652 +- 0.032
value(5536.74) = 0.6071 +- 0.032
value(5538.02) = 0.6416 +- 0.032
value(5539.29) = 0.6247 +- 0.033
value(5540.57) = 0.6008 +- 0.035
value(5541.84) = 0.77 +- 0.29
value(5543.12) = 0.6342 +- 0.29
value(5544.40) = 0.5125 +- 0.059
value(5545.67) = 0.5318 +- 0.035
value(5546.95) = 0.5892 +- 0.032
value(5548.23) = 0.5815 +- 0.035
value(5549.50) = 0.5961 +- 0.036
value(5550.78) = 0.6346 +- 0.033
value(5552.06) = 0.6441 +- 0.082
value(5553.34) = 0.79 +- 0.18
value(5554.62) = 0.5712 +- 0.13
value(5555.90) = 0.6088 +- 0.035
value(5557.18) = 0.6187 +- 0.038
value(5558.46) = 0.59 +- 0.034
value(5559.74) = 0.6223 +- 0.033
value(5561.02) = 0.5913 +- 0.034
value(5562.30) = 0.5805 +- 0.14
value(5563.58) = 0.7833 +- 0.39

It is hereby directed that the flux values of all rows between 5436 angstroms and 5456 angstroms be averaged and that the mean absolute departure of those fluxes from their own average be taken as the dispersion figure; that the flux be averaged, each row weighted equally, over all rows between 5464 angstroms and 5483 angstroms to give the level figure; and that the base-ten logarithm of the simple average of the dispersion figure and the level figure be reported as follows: -0.460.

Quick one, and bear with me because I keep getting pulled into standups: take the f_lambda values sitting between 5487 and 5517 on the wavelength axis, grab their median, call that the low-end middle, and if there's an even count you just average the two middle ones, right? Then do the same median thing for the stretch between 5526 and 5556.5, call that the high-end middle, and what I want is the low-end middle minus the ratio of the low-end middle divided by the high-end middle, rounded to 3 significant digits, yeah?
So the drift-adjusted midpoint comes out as -0.401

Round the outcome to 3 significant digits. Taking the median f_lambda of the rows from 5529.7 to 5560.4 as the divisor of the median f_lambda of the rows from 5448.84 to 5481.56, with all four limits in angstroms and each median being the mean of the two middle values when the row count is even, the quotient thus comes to 1.03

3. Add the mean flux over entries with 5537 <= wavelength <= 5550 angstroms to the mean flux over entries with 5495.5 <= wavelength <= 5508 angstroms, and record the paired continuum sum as 1.25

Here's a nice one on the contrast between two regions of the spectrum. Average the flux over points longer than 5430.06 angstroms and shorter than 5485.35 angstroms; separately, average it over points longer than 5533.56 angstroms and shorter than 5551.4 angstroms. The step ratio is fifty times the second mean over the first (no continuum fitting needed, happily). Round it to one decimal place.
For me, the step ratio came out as 47.8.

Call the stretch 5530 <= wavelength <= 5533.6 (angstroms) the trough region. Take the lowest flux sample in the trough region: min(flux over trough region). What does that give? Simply 0.5564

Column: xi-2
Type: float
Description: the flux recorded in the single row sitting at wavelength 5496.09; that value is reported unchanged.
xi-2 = 0.618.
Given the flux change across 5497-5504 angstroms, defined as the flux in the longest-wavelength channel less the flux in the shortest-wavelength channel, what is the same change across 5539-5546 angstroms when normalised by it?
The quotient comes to 1.7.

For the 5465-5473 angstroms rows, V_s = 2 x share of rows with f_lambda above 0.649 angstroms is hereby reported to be 1.0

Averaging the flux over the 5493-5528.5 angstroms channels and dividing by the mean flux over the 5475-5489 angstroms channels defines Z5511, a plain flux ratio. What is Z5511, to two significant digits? 0.99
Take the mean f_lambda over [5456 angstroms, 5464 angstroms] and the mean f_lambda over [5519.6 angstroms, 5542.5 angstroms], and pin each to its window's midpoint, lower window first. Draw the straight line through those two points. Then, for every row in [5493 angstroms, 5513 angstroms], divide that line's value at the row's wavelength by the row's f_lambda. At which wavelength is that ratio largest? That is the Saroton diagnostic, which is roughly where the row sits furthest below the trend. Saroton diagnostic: 5508.76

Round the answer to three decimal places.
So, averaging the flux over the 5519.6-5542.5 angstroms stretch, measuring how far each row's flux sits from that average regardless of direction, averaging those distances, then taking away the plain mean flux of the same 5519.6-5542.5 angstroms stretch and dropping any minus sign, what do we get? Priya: 0.584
